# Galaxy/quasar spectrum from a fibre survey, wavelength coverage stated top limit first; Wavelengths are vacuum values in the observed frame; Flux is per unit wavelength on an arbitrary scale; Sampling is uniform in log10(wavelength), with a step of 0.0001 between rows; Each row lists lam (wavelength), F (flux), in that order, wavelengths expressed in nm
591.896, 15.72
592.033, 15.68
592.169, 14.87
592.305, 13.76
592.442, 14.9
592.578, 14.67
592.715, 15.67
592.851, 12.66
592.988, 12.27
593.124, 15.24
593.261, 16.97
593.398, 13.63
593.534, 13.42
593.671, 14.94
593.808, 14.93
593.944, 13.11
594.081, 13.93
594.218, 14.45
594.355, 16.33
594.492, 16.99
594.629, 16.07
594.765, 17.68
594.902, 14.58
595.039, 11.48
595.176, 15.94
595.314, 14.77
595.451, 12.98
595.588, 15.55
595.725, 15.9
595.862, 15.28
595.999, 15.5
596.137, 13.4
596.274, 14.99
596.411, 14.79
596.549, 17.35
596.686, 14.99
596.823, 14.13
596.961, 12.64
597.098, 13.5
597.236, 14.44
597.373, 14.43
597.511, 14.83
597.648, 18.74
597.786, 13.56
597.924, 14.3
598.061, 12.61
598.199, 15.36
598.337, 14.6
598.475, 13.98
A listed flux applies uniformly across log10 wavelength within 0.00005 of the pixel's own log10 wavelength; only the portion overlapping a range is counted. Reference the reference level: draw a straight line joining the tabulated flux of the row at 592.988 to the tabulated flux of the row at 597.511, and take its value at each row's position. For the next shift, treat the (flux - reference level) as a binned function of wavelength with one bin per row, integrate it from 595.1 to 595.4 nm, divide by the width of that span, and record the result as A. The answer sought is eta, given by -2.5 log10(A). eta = -0.48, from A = 1.56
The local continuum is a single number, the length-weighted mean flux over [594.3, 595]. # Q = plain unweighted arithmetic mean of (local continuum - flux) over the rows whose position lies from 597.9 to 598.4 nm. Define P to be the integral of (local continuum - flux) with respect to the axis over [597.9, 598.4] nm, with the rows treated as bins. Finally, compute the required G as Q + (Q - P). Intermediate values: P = 0.97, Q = 1.92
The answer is 2.9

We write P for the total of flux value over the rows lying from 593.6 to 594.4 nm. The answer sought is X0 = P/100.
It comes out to 0.88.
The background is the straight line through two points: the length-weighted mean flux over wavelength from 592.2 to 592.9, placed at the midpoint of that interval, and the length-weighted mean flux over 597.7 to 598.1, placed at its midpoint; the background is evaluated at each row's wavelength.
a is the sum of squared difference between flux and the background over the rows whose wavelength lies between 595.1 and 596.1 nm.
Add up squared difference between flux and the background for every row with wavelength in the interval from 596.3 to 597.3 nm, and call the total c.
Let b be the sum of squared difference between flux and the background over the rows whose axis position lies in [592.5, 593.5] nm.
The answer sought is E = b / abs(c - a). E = 17.8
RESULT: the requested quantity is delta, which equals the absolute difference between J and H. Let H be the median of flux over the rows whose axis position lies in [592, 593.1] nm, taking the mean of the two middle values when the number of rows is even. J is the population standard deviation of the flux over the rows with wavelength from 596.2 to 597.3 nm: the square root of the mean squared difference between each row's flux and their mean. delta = 13.5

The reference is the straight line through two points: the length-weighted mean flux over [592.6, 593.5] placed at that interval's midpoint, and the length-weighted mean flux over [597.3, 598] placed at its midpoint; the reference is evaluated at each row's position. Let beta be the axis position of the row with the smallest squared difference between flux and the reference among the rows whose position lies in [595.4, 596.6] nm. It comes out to 596.274 nm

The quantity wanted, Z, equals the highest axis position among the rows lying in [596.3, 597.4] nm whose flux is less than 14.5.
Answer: 597.373 nm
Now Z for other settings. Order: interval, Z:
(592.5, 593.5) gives 593.398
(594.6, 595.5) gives 595.451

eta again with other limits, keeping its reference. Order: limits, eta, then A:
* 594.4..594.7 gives -1.32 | 3.38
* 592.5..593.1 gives -0.62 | 1.78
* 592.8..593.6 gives -0.56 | 1.67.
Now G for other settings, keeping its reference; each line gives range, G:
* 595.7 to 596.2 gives 1.7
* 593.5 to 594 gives 3.1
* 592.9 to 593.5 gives 2.2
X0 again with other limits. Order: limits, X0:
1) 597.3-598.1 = 0.88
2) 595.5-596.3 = 0.91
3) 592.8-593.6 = 0.84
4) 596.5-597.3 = 0.87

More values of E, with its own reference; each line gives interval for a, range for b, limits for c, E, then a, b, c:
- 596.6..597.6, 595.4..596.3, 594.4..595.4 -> 0.4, 5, 12.1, 35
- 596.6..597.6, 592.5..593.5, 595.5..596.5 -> 2.4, 5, 17.3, 12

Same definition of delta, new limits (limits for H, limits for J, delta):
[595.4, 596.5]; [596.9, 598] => 13.4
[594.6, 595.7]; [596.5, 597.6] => 13.9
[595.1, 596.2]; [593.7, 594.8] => 13.9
